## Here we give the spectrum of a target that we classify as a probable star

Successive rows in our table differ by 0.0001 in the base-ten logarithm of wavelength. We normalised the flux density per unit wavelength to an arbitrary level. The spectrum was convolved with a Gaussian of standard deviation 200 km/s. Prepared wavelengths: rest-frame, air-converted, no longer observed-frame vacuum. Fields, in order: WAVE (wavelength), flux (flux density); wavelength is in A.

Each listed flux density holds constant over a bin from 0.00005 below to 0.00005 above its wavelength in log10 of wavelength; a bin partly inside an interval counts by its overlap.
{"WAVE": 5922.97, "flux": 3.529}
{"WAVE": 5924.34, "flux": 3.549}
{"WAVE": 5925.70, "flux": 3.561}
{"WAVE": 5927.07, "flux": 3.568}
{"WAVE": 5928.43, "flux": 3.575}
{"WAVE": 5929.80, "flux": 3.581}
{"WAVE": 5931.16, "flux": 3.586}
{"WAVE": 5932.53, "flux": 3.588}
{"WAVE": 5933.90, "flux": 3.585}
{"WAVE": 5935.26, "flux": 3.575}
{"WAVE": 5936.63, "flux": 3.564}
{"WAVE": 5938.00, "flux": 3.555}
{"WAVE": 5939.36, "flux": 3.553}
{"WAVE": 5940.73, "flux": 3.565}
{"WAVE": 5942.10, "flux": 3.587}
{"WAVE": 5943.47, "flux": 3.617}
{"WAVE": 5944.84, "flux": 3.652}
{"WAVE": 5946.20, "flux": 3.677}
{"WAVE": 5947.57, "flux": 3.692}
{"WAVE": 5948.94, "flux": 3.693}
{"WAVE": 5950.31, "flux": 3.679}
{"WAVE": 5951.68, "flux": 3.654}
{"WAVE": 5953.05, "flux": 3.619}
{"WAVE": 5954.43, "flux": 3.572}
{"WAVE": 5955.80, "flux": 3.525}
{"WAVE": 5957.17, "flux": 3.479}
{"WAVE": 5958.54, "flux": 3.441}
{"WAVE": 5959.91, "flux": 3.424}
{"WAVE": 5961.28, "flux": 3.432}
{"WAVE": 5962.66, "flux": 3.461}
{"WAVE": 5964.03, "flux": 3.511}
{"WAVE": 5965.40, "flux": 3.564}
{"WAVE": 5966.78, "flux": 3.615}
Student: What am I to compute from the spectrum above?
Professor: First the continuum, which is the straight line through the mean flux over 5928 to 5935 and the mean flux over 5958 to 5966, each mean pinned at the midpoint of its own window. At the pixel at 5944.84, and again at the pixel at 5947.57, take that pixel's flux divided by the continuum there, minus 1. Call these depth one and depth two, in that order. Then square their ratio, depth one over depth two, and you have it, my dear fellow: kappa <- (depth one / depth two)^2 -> 0.5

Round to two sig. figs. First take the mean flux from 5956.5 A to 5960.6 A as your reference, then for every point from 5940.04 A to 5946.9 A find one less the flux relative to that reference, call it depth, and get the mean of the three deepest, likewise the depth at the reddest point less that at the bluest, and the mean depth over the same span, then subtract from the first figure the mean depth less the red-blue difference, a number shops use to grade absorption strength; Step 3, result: -0.024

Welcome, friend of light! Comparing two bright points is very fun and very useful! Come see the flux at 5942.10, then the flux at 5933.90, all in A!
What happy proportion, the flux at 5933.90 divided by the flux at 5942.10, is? 1.00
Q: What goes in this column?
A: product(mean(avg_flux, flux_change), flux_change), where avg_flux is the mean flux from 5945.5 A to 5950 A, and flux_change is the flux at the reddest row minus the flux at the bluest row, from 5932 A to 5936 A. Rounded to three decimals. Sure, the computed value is -0.024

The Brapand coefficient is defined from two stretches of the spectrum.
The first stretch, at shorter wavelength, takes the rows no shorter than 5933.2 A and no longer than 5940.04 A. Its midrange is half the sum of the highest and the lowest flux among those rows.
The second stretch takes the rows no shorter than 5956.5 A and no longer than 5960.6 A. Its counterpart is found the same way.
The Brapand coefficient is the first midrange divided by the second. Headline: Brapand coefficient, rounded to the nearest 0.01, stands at 1.03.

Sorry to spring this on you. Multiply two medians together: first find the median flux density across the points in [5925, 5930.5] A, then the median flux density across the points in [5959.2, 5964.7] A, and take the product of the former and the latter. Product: 12.3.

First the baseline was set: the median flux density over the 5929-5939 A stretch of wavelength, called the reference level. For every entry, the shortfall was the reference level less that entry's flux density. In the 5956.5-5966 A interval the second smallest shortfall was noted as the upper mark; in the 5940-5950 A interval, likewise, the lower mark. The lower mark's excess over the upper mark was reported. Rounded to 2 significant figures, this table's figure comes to -0.18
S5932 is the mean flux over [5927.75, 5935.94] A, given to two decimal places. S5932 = 3.58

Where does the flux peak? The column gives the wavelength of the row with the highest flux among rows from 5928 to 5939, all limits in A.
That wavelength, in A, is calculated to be 5932.53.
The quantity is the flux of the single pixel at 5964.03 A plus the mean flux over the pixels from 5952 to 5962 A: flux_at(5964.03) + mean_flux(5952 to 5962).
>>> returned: 7.01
